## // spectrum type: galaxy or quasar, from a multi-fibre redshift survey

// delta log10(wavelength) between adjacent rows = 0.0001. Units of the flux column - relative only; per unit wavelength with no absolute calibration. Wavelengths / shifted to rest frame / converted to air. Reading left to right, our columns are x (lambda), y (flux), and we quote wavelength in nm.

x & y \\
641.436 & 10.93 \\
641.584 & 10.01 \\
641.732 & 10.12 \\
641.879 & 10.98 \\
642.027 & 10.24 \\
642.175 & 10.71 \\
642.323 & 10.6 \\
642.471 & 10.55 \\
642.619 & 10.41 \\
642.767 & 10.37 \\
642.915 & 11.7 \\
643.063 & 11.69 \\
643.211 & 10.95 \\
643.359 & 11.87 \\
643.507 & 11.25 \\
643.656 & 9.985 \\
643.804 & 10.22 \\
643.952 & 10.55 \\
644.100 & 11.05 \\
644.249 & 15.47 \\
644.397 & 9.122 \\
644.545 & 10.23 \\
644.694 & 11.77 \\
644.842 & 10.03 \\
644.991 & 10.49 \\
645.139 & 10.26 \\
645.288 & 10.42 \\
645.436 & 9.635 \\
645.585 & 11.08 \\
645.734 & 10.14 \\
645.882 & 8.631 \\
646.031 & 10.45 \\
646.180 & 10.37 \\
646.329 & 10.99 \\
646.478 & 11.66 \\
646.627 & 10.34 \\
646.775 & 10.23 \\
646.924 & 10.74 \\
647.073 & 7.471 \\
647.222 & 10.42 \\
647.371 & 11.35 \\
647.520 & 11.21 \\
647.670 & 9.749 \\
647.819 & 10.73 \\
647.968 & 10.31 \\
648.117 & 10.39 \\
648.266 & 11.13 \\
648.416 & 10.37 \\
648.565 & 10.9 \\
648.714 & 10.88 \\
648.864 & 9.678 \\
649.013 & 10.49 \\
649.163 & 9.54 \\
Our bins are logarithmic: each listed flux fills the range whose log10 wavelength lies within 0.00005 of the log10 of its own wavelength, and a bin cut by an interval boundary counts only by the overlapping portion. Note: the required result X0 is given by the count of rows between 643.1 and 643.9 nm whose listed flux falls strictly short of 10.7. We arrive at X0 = 2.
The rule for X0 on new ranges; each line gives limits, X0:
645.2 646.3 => 6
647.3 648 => 2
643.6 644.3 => 3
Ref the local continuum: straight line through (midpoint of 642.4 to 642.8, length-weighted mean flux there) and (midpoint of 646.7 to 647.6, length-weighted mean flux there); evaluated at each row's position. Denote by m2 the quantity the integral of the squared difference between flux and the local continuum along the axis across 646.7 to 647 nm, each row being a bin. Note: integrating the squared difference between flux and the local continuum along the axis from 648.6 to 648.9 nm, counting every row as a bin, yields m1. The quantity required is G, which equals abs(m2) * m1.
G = 0.006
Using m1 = 0.12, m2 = 0.05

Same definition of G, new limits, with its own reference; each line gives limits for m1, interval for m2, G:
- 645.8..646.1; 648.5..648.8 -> 0.064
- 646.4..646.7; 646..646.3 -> 0.008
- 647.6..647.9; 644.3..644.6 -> 0.060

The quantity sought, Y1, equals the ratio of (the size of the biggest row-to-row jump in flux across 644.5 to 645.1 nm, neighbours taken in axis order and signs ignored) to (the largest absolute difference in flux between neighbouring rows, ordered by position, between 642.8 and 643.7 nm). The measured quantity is 1.38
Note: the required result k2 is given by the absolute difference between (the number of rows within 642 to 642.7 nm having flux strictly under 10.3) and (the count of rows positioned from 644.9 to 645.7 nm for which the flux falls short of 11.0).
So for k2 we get 3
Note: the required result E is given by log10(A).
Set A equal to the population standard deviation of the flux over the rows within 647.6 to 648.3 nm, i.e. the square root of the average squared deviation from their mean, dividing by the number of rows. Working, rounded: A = 0.46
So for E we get -0.34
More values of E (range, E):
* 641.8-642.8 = -0.64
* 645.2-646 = -0.09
